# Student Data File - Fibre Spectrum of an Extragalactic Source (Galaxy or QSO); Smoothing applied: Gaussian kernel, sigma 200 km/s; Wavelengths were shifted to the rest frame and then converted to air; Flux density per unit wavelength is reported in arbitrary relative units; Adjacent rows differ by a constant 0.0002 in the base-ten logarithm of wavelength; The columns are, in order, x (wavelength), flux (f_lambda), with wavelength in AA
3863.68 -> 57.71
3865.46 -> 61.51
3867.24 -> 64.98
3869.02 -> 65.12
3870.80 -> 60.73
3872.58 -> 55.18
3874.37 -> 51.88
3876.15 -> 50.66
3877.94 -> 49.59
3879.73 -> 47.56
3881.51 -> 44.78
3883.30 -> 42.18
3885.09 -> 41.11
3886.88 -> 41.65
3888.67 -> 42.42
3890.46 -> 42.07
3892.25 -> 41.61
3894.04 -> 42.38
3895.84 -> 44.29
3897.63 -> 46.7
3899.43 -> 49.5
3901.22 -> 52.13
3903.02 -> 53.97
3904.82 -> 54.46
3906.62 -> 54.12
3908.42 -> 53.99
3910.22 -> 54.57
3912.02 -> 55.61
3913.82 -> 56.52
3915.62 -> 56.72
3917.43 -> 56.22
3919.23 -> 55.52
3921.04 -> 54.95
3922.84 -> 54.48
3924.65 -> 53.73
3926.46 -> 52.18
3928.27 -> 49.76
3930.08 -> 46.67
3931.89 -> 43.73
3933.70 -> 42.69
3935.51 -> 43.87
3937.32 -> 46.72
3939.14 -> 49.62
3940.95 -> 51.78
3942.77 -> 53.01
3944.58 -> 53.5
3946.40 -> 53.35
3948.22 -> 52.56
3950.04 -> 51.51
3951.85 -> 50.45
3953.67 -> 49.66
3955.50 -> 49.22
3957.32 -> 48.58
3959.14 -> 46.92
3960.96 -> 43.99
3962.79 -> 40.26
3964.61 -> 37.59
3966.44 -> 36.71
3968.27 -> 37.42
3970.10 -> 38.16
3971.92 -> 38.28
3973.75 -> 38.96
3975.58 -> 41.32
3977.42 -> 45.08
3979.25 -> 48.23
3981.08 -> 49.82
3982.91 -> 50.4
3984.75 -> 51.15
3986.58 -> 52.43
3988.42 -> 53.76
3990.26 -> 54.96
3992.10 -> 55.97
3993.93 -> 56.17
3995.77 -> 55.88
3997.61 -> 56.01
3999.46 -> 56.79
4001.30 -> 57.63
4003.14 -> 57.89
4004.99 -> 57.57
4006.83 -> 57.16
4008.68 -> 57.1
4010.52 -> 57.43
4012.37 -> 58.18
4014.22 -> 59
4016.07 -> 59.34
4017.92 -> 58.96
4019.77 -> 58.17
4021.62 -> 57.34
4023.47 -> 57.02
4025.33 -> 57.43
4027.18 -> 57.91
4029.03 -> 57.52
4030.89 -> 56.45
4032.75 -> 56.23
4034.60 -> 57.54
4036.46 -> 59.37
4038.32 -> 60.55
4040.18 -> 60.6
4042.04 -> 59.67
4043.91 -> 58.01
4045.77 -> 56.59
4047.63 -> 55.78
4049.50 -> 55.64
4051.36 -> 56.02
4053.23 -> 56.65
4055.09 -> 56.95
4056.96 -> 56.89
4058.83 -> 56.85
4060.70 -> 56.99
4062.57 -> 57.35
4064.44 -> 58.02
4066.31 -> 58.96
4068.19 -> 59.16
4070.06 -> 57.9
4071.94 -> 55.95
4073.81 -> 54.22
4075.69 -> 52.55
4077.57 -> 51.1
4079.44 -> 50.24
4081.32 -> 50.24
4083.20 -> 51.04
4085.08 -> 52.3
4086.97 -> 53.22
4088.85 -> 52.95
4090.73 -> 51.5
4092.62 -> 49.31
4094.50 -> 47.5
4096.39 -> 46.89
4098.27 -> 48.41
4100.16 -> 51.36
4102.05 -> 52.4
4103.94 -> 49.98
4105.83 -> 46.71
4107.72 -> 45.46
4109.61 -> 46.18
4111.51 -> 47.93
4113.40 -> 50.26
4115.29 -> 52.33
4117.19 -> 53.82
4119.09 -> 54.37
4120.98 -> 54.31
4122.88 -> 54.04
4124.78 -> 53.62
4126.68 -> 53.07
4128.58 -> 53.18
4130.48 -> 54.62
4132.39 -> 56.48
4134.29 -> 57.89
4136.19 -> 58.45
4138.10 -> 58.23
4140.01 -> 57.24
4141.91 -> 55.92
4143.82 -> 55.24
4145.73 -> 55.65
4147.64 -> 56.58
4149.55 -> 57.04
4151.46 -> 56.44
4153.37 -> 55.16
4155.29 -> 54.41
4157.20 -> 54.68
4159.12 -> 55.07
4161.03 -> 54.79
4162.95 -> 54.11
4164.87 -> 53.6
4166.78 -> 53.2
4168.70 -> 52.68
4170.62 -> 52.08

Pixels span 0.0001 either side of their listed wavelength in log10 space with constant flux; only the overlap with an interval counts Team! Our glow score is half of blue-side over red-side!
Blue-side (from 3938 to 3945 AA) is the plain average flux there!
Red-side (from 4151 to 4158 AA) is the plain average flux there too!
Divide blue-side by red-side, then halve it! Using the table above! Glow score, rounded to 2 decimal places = 0.47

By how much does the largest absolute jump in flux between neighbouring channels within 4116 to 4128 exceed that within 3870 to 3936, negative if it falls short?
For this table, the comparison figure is -5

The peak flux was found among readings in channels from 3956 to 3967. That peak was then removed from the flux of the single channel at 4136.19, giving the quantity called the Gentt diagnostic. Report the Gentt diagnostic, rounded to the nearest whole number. 10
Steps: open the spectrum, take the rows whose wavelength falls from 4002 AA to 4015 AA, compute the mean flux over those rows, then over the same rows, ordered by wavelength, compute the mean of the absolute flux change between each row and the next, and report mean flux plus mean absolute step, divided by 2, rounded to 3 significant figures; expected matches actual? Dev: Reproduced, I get 29.1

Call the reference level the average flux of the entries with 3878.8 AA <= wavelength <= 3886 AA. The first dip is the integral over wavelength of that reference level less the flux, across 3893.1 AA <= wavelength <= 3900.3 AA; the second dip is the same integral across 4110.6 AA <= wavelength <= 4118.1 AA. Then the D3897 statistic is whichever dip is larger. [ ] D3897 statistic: -13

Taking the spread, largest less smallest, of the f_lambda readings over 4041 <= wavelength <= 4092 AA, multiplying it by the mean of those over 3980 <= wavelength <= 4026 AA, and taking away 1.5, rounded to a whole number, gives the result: 528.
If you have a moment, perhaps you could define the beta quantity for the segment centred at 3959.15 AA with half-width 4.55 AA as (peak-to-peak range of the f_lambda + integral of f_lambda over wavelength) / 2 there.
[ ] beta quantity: 213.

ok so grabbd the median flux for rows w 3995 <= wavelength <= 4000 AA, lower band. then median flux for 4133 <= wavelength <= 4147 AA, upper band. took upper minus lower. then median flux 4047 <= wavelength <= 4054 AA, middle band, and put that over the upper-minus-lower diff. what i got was 45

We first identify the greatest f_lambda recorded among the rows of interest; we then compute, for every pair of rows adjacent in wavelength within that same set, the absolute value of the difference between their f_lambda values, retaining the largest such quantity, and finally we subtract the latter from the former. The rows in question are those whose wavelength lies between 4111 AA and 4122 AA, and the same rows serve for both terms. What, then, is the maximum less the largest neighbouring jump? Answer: 52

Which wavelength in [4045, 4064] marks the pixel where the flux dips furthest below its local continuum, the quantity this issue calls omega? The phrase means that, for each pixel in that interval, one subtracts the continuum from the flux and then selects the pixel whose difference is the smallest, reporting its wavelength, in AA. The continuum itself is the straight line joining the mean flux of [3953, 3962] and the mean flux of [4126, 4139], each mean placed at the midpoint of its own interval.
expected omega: 4049.50 AA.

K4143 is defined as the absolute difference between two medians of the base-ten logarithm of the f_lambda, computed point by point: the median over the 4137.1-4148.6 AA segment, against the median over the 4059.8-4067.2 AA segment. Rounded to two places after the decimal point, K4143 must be 0.01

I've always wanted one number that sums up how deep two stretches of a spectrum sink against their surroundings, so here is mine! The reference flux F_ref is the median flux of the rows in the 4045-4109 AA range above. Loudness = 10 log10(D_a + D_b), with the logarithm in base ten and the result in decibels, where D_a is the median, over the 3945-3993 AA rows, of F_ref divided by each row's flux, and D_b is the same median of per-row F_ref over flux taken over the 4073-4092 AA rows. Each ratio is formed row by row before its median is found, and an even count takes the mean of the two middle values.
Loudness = 3.24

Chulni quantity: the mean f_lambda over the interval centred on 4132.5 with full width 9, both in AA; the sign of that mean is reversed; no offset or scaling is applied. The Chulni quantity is -56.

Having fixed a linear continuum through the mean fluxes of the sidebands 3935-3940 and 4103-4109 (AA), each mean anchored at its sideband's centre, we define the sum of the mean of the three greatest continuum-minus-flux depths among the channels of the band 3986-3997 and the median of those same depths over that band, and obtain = -15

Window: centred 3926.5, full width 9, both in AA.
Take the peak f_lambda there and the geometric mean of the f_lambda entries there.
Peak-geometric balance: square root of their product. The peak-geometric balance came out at 53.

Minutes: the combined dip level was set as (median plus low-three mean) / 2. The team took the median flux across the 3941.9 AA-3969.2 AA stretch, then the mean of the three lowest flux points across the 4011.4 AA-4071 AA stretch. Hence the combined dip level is 52.5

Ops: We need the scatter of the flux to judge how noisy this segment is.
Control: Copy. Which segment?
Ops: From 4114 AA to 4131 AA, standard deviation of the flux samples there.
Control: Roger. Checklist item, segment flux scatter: 0.7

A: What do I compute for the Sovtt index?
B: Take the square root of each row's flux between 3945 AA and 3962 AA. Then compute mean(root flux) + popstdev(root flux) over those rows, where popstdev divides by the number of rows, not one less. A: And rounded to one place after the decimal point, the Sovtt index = 7.2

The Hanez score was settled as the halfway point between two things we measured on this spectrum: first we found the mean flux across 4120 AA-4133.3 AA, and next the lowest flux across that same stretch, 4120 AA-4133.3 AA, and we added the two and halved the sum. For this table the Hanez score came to 53.6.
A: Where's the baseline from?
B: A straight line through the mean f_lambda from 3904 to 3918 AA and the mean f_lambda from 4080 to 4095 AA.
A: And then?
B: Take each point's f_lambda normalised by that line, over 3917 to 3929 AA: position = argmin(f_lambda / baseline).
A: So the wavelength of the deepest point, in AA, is 3928.27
